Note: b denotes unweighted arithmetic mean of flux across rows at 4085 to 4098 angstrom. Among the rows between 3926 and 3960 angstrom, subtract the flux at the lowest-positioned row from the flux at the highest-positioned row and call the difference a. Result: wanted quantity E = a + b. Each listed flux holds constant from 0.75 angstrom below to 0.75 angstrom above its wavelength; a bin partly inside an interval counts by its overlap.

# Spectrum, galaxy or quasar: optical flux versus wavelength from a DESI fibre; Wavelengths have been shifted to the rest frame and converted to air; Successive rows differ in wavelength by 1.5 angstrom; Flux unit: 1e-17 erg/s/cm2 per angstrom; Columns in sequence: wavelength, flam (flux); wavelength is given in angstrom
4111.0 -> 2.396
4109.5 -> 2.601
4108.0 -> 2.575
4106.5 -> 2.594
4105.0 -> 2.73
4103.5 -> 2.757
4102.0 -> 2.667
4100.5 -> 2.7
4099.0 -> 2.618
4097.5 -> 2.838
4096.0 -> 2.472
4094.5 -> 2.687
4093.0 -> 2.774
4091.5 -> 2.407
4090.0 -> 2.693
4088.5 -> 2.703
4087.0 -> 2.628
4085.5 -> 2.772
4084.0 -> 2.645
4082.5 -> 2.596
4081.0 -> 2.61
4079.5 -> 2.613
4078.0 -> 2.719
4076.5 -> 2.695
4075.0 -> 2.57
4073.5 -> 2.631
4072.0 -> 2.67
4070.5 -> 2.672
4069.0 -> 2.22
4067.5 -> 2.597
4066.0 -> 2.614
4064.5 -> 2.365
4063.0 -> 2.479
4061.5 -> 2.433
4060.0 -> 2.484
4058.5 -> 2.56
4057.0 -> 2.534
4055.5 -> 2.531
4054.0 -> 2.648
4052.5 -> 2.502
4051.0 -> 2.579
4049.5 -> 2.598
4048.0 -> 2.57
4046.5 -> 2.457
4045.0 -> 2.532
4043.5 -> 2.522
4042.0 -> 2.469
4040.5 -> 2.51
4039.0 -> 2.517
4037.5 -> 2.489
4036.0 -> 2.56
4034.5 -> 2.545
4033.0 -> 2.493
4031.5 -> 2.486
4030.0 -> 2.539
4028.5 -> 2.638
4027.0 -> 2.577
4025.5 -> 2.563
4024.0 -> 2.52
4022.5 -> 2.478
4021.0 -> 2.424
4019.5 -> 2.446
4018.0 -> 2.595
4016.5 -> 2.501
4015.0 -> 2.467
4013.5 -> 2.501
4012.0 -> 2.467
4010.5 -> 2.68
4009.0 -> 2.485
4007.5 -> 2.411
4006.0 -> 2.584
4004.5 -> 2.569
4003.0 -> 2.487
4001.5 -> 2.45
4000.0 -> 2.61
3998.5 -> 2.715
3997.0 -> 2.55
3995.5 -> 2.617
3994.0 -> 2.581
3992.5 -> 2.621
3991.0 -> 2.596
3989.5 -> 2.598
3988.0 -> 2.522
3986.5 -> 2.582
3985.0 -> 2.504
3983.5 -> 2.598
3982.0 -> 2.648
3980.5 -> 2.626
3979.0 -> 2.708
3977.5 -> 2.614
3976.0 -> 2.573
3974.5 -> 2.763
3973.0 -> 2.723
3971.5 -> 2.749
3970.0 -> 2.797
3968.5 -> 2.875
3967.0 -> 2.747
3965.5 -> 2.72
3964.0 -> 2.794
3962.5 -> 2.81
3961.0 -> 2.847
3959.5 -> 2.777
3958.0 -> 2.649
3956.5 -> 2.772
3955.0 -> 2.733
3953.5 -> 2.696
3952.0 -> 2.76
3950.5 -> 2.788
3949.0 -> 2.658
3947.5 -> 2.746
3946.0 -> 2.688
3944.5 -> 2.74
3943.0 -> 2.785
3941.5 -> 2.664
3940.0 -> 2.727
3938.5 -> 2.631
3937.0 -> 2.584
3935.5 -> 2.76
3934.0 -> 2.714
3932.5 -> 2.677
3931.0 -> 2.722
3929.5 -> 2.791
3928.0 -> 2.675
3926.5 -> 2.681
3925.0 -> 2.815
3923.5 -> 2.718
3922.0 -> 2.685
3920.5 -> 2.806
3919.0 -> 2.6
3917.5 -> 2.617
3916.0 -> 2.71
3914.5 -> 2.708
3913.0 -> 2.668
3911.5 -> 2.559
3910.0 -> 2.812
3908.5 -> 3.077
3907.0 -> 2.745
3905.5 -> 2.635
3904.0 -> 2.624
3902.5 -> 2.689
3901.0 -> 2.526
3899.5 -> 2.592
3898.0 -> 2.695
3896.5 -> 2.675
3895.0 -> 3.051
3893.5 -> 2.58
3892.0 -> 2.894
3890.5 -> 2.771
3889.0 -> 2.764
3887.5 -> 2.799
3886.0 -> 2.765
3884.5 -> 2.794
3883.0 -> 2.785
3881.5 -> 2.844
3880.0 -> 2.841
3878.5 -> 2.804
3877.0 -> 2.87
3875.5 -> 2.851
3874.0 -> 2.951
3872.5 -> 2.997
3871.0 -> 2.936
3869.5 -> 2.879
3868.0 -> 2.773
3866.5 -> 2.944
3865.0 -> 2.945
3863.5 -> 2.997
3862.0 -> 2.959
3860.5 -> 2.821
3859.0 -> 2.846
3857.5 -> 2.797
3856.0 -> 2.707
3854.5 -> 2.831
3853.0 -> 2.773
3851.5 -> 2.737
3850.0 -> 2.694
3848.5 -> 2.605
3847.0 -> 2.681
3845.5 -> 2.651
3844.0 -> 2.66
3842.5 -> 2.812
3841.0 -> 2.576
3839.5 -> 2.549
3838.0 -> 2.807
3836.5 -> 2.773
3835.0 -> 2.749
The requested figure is 2.76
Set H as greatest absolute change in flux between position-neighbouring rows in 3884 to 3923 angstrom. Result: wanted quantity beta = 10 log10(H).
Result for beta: -3.3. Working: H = 0.47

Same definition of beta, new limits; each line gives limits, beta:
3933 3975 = -7.5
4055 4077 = -3.4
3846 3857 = -9.1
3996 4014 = -6.7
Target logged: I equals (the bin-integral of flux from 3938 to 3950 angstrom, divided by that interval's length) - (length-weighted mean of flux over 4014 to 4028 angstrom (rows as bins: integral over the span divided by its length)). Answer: 0.2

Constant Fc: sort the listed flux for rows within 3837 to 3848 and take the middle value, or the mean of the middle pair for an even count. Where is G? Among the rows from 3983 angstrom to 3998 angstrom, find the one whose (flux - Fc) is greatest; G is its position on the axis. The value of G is 3992.5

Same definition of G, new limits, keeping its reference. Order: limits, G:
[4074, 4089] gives 4085.5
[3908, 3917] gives 3908.5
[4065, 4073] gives 4070.5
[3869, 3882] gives 3872.5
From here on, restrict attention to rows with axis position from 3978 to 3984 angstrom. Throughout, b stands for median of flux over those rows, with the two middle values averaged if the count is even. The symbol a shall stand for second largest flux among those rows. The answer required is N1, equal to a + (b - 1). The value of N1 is 4.3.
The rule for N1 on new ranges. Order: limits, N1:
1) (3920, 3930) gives 4.5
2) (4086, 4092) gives 4.4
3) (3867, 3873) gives 4.8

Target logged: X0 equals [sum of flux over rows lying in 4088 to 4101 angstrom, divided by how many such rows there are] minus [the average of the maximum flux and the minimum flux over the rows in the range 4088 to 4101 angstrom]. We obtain 0.032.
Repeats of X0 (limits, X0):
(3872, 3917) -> -0.032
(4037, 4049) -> -0.005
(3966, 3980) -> 0.004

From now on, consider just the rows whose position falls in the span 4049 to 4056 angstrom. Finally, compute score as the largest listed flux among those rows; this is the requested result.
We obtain 2.648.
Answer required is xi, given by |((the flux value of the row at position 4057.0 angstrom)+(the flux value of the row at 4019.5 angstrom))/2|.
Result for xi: 2.49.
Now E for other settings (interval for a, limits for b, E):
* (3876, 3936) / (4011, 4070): 2.40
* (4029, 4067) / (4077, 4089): 2.74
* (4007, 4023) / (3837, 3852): 2.74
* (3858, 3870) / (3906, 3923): 2.76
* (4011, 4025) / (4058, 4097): 2.64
